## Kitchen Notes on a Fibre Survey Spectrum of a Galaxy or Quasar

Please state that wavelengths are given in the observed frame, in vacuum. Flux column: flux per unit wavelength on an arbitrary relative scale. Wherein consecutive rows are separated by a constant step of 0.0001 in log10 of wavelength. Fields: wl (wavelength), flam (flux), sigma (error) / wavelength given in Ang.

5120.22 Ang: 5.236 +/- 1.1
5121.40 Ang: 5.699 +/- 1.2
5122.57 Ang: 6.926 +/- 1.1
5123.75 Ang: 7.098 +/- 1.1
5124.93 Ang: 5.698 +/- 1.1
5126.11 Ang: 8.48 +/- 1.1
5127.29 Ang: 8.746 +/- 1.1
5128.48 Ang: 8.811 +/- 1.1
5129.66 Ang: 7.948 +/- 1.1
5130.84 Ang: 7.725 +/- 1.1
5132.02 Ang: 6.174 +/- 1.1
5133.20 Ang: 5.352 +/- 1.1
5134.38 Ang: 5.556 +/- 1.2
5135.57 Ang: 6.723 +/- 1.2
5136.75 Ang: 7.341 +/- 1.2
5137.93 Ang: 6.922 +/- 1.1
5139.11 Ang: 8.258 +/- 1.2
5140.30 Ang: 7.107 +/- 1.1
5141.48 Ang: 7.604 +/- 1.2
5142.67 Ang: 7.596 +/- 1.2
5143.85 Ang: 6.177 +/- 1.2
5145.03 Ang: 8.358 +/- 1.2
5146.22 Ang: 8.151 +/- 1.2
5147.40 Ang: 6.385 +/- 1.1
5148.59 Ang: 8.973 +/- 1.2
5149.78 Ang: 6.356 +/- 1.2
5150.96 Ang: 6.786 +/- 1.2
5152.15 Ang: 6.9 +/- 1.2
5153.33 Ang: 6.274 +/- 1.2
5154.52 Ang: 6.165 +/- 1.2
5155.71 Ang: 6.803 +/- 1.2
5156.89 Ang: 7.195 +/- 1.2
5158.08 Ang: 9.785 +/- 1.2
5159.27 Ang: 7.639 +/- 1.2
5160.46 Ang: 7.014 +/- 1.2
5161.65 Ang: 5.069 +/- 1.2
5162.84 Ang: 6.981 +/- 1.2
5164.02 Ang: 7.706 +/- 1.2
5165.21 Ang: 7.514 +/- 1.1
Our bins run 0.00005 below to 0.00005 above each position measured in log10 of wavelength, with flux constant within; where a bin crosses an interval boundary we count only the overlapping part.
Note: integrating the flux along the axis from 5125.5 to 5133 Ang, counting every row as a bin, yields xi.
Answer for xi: 59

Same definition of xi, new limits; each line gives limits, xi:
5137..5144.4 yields 54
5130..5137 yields 45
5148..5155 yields 48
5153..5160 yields 51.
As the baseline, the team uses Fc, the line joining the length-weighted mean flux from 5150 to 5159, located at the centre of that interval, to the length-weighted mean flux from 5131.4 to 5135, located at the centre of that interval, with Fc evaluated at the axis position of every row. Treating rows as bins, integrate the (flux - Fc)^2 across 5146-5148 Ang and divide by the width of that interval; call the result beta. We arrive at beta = 1.1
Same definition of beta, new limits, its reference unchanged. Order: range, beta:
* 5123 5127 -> 5.4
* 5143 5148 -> 1.5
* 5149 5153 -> 0.3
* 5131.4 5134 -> 0.3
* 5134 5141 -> 1.6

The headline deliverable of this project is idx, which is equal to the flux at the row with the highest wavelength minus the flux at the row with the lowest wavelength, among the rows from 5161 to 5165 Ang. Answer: 2.64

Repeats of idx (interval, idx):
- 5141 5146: 0.75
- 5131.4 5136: 0.55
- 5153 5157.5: 0.92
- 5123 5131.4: 0.63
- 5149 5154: -0.08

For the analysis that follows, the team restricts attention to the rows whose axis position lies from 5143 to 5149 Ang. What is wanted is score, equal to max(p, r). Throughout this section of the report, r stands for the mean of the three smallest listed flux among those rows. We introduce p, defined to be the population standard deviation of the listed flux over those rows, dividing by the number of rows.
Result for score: 6.9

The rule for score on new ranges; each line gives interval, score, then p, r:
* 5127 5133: 7.3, 0.95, 7.3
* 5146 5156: 6.3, 0.90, 6.3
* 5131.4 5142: 5.7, 0.90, 5.7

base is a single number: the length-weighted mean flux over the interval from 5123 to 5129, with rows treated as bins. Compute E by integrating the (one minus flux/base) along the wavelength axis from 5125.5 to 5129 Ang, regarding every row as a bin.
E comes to -0.42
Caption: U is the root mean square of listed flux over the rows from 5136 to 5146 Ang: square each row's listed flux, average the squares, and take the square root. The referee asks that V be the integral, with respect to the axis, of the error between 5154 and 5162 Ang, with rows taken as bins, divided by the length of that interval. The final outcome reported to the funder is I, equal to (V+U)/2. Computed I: 4.32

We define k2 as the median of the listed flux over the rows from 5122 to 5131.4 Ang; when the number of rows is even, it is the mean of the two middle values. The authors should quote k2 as 7.8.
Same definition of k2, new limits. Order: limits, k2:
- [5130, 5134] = 6.2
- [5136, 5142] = 7.3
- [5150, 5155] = 6.5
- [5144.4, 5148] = 8.2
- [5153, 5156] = 6.3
